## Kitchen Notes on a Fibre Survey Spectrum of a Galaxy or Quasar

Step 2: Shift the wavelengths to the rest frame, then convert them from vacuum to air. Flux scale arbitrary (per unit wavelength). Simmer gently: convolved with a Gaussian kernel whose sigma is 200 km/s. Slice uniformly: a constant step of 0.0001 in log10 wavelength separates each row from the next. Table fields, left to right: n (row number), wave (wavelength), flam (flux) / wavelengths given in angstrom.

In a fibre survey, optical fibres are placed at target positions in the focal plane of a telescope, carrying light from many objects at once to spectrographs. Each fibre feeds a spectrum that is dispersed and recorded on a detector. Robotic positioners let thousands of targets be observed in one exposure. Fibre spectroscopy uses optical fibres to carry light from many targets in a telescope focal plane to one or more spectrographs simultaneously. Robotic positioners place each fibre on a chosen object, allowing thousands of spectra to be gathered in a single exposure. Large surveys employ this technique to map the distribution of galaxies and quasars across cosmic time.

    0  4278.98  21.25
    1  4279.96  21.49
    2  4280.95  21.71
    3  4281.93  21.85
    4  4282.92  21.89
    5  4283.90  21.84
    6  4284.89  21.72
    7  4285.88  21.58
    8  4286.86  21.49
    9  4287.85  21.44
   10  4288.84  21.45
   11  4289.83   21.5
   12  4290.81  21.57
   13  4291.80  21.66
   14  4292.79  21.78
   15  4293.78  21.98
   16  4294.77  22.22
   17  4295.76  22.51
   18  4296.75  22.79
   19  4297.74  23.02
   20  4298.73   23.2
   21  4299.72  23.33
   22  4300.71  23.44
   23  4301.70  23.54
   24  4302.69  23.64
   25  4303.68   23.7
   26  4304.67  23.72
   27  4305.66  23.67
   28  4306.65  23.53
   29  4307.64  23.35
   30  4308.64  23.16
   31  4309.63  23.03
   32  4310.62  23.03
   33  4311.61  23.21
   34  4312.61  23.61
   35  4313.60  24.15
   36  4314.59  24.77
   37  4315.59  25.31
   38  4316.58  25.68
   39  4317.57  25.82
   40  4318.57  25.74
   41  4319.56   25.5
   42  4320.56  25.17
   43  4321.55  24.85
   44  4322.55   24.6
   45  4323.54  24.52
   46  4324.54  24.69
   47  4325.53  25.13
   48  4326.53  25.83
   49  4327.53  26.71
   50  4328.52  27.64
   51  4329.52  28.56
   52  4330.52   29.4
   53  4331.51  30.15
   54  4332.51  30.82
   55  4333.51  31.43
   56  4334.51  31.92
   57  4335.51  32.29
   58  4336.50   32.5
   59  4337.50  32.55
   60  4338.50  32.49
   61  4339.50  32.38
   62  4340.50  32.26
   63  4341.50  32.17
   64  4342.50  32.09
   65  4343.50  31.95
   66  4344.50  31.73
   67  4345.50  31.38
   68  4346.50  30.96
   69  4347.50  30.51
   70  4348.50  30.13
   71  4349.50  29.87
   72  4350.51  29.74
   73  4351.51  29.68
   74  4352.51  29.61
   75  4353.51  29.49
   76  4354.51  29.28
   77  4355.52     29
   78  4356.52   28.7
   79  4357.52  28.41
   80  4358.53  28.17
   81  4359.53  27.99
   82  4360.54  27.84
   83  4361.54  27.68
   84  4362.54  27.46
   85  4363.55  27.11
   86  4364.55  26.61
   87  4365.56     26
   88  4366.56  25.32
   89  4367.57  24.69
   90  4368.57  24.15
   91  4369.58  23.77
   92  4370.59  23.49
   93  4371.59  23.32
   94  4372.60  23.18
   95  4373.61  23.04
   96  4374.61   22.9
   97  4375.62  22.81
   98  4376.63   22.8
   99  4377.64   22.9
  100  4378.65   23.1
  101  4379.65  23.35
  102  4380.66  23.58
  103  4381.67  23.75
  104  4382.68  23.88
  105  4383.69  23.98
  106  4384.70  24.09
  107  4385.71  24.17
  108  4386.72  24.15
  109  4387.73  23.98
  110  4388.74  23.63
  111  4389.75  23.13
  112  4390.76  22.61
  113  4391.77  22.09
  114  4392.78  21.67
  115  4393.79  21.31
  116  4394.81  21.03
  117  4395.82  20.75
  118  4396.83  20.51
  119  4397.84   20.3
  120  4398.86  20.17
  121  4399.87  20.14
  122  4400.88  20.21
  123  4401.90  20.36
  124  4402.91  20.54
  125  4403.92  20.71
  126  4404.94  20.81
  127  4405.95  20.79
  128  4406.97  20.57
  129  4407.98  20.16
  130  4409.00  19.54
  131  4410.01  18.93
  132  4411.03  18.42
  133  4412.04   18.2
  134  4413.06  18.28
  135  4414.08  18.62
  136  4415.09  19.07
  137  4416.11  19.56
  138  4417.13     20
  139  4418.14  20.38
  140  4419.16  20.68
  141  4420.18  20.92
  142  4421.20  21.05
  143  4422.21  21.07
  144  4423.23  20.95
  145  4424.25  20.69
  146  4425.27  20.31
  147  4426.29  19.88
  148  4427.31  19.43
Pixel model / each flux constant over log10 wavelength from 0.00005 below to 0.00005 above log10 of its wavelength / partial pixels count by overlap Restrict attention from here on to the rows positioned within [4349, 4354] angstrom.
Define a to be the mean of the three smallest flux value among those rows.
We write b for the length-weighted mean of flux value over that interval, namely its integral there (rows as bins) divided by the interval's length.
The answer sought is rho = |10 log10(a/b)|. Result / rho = 0.011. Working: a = 30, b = 29.7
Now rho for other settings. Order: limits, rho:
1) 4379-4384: 0.025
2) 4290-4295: 0.027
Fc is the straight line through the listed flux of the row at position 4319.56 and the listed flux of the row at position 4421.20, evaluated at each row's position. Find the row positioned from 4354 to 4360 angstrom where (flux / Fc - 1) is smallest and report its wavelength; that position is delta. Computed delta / 4359.53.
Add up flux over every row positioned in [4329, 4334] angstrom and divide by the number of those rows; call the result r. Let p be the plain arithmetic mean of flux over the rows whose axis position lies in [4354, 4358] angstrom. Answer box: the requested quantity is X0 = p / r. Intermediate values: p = 29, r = 30.1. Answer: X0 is 1.0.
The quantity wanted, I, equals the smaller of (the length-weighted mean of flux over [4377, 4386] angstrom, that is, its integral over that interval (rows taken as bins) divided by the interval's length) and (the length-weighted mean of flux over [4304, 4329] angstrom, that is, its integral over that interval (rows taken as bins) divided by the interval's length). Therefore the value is 23.6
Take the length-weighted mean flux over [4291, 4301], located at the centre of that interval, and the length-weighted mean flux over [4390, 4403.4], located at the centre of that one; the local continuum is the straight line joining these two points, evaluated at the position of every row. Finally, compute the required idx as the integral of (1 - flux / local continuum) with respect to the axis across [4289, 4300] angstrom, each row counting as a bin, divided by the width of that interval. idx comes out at 0.01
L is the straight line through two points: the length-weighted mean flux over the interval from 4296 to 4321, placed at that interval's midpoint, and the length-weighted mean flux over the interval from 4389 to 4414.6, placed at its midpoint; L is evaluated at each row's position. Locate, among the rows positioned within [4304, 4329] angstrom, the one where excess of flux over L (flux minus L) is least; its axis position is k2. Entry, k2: 4309.63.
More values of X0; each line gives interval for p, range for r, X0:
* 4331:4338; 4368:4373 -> 1.3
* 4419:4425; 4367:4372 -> 0.9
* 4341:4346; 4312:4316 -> 1.3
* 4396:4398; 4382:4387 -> 0.8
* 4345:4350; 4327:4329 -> 1.1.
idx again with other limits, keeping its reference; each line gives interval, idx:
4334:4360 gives -0.41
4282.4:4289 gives 0.05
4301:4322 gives -0.09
